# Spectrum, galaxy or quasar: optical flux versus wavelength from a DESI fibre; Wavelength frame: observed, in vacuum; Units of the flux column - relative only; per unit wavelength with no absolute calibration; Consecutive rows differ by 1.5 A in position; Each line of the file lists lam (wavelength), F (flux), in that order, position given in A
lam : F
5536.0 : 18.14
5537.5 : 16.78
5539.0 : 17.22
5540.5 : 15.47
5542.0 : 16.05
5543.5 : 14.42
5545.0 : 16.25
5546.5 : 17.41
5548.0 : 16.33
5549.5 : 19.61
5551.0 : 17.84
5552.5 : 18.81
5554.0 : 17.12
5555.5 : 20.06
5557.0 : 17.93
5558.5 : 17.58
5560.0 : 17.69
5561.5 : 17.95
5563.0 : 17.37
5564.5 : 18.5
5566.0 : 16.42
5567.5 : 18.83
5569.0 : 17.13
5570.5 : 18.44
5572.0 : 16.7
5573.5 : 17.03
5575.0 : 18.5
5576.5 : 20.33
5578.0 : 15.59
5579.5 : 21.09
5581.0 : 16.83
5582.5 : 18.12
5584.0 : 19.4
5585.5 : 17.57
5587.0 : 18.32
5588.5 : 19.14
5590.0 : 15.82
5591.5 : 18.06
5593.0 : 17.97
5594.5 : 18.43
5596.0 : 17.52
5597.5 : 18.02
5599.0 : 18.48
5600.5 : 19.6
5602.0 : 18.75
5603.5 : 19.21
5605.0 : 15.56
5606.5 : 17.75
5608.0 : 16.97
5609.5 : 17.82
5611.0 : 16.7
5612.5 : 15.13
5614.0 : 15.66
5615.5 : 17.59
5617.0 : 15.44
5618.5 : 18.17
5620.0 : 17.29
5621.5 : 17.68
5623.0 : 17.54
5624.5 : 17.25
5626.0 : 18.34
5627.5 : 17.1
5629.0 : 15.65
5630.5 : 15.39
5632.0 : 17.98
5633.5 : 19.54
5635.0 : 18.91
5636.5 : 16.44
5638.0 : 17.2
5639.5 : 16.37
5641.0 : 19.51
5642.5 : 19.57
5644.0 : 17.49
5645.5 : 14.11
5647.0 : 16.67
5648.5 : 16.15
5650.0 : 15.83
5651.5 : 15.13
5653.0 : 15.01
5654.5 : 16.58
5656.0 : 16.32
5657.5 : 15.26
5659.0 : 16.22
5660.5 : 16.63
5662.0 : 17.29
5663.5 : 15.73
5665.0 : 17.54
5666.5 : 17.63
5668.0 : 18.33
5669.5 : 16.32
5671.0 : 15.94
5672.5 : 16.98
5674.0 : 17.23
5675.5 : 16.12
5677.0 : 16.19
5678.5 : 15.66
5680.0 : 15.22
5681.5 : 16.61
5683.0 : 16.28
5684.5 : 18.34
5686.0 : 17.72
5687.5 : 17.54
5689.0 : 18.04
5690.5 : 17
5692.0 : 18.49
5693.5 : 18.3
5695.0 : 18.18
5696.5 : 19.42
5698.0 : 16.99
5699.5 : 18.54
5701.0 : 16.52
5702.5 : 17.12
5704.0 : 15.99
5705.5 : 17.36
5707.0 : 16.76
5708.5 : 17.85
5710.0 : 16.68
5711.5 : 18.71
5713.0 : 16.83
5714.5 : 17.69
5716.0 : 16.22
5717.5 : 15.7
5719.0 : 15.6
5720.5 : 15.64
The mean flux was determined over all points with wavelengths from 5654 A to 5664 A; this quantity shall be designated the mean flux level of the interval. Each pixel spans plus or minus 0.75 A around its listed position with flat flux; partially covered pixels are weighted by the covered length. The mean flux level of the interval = 16.3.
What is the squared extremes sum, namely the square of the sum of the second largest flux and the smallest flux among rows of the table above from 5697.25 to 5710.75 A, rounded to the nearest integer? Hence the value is 1145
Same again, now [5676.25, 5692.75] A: 1126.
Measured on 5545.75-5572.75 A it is 1292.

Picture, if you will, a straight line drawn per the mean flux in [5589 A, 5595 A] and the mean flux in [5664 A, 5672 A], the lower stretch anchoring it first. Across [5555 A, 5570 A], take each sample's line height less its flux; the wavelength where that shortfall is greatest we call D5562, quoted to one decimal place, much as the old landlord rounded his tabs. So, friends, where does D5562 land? 5566.0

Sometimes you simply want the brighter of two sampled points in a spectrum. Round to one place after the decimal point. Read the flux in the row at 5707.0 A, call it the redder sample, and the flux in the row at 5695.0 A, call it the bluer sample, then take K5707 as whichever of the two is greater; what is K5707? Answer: 18.2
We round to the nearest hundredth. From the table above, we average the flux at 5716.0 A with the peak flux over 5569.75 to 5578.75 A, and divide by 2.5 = 7.31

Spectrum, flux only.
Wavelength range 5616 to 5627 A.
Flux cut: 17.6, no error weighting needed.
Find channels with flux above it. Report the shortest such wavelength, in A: 5618.5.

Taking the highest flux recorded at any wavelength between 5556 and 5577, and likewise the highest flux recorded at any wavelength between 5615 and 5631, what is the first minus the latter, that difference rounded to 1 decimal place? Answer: 2.0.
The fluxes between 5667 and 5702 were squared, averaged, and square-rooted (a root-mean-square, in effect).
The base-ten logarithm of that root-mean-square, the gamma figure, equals 1.24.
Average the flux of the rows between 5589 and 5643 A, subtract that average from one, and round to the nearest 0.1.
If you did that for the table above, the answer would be -16.5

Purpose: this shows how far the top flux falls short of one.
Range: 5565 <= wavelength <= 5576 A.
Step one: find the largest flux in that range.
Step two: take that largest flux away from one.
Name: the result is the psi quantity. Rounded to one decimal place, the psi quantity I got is -17.8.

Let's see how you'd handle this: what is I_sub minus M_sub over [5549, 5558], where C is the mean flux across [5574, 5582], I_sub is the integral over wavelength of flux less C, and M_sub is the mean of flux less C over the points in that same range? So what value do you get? 1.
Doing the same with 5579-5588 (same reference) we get 1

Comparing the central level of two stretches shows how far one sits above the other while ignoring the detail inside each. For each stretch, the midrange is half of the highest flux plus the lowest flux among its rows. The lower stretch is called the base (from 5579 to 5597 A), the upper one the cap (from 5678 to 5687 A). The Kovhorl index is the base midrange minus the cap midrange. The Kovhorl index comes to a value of 1.7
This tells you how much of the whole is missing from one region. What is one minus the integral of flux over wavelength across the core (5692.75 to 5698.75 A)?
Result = -108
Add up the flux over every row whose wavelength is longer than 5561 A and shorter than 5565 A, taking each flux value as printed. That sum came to 54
